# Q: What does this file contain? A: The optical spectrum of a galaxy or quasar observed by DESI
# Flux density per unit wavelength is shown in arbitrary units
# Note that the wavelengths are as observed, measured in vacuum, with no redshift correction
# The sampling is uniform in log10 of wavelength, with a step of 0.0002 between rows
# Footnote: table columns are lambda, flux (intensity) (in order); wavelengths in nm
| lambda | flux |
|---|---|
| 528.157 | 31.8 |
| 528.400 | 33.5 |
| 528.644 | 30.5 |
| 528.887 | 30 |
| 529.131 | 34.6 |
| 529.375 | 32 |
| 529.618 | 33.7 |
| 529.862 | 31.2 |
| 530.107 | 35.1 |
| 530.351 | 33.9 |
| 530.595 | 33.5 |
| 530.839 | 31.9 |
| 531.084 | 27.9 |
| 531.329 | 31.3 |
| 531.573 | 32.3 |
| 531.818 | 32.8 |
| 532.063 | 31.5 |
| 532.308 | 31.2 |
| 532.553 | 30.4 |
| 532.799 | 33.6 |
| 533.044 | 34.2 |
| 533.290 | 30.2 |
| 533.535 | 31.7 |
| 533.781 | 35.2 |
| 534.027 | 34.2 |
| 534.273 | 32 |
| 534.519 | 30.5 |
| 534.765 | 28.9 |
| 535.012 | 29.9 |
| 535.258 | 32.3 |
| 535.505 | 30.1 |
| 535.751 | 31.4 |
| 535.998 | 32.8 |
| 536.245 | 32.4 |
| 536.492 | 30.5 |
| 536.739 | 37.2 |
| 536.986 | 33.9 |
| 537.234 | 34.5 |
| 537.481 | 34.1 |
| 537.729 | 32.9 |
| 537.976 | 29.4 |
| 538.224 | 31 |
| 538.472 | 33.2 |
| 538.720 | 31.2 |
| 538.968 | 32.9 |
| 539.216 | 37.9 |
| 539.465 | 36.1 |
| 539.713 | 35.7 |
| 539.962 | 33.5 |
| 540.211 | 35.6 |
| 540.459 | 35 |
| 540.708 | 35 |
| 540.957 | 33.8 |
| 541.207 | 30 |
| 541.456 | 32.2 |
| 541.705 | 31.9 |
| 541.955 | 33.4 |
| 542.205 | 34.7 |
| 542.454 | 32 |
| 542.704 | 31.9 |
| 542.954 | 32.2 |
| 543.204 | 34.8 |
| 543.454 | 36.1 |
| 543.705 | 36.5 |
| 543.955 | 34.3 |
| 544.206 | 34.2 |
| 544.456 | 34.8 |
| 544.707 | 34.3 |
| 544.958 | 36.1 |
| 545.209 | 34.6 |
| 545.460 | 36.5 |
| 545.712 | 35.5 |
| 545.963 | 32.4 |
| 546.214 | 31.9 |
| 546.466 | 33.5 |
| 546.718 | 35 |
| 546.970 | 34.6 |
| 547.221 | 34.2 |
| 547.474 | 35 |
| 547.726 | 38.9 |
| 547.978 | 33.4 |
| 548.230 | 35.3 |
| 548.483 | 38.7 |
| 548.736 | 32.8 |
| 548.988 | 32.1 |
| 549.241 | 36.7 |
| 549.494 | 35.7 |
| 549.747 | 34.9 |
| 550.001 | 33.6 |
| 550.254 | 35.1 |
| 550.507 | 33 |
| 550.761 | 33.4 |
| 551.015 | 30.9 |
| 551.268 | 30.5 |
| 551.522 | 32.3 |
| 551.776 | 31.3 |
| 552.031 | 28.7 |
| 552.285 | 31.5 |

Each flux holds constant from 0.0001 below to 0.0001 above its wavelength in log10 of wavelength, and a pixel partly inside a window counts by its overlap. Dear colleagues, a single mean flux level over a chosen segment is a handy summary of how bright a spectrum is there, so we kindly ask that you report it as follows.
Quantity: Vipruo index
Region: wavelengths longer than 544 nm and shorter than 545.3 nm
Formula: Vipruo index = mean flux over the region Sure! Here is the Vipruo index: 34.8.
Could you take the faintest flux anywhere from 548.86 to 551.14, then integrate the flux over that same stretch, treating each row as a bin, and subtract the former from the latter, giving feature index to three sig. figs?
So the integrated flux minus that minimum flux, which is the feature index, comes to 46.5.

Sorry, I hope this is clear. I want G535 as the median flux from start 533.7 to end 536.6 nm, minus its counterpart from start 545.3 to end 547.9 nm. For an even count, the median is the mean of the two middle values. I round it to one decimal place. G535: -3.1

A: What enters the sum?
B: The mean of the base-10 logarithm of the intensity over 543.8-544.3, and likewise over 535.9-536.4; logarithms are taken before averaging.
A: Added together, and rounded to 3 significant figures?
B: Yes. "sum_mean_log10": 3.05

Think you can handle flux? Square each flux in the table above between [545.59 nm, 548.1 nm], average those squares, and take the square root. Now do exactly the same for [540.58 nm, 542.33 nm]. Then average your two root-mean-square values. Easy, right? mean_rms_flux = 33.8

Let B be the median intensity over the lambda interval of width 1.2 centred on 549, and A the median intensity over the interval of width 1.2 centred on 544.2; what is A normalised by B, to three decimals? 0.961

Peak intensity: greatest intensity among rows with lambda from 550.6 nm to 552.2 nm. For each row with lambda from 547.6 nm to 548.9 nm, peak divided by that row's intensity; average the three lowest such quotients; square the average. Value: 0.79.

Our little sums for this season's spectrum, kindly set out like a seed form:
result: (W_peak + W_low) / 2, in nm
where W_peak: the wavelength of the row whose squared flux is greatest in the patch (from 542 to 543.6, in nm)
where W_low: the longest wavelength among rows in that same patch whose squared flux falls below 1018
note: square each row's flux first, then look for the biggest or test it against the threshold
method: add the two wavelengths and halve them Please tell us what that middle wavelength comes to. 543.08 nm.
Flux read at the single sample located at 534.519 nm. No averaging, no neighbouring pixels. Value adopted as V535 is 30.5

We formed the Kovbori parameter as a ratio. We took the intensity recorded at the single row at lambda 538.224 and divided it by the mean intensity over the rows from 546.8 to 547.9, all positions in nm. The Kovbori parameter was 0.87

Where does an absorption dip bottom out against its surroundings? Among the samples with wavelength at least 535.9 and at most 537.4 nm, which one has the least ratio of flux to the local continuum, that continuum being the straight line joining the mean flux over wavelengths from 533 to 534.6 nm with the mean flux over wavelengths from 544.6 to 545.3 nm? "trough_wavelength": 536.492 nm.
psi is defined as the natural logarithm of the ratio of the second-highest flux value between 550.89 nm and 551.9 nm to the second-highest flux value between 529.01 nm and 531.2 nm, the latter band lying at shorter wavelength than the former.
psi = -0.10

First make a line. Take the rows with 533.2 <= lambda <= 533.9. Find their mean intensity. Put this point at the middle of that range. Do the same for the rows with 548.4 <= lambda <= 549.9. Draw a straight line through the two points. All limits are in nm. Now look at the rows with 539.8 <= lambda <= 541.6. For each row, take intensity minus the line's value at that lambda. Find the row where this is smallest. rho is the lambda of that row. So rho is 541.207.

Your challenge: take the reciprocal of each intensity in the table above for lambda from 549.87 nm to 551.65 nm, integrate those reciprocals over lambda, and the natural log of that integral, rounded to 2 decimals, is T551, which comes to -2.91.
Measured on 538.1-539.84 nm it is -2.97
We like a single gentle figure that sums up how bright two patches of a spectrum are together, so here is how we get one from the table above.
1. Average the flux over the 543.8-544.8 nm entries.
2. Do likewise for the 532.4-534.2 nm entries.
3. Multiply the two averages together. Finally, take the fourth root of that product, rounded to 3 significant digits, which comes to 5.80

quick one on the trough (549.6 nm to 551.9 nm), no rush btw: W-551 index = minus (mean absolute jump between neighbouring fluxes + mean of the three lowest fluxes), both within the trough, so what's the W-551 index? -32.3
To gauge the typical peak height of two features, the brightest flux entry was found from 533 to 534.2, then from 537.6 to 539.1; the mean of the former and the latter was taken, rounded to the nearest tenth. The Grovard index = 34.2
